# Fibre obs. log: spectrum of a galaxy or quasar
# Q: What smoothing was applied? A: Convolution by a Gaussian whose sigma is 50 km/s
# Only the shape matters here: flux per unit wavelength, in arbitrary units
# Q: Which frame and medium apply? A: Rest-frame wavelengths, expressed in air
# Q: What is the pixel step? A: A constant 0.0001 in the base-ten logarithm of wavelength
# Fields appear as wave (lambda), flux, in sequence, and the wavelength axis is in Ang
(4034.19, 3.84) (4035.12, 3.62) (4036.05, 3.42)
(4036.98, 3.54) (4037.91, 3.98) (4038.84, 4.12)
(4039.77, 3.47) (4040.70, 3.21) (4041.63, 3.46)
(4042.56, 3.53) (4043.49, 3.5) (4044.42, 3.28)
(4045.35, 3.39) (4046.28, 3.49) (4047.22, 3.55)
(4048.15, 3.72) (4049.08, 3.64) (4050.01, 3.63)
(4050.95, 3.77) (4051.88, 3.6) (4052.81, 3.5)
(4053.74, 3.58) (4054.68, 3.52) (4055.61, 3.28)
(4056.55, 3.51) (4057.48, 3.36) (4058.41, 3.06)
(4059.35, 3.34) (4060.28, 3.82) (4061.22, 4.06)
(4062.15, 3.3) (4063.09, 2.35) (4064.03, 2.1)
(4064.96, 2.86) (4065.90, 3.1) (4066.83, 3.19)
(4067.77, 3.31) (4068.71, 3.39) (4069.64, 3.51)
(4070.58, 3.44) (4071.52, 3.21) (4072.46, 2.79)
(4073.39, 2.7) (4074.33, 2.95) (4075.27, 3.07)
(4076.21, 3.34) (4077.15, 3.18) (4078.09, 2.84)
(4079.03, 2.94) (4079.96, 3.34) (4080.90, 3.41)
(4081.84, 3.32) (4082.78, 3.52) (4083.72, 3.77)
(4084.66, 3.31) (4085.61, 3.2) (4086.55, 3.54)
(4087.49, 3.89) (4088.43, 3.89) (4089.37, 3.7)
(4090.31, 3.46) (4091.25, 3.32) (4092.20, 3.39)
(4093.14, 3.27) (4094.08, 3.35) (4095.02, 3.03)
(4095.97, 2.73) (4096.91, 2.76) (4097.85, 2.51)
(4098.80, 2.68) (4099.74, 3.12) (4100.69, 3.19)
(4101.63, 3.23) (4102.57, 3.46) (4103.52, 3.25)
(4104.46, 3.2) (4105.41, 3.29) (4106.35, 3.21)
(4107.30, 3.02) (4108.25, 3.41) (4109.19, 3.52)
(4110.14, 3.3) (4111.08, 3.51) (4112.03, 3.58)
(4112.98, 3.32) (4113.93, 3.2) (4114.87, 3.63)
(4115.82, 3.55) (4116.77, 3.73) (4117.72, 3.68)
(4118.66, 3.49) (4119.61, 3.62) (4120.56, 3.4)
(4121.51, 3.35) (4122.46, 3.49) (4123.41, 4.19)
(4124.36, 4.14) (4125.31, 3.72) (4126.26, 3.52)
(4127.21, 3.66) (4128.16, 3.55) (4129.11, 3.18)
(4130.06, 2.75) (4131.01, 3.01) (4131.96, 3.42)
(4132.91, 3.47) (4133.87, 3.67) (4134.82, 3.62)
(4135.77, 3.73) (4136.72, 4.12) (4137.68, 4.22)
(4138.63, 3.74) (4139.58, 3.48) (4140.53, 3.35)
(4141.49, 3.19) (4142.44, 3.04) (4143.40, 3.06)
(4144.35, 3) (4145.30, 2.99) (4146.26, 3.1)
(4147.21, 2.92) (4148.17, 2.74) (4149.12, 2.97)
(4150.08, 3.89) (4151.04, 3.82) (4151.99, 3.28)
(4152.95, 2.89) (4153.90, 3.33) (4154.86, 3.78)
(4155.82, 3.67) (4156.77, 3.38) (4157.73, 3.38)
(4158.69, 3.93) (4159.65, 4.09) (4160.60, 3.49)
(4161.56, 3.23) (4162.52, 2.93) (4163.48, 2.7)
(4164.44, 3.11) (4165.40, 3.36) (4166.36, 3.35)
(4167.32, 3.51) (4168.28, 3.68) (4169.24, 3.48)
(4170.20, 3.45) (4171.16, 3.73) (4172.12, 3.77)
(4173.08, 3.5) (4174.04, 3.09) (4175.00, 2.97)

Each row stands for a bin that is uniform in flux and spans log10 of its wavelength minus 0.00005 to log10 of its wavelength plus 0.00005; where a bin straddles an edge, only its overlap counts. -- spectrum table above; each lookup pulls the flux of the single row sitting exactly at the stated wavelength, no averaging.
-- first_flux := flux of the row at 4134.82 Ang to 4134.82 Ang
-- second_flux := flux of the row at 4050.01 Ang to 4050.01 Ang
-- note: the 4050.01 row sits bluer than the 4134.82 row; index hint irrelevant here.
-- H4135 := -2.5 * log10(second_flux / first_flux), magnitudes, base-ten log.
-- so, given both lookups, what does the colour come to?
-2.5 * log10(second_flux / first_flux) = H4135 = 0.00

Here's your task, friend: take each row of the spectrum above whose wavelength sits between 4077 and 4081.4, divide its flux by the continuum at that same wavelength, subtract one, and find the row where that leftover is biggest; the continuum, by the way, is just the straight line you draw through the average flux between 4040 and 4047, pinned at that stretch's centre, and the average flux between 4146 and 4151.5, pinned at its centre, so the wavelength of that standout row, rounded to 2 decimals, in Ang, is 4080.90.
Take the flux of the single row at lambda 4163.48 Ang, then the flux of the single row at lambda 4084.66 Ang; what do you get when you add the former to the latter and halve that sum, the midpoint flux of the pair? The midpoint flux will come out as 3.0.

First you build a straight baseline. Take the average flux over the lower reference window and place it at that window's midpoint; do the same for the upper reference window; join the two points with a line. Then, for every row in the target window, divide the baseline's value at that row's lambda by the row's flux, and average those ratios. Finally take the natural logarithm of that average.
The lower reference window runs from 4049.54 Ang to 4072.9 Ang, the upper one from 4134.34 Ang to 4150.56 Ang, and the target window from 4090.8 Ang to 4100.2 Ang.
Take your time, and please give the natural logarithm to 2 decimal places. 0.11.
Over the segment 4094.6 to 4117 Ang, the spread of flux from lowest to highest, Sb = 1.2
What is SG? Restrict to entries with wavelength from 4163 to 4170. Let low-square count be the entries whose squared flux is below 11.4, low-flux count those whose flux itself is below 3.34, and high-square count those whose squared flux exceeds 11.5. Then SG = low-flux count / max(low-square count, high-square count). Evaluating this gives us 0.50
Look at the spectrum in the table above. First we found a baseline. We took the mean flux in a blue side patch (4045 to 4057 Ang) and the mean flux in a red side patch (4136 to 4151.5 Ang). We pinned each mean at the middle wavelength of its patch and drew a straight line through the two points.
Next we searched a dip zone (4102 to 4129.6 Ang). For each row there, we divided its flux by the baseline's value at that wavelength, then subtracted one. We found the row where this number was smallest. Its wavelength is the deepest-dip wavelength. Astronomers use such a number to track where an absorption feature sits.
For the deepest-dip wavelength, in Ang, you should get 4107.30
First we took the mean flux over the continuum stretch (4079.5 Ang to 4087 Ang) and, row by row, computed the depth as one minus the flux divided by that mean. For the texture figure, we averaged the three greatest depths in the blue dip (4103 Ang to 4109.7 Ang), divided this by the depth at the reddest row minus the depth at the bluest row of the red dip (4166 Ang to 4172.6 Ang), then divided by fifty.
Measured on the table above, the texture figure -0.013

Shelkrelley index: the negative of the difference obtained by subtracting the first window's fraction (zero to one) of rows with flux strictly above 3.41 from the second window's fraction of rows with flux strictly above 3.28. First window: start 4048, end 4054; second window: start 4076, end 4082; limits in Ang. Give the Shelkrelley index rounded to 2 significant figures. 0.43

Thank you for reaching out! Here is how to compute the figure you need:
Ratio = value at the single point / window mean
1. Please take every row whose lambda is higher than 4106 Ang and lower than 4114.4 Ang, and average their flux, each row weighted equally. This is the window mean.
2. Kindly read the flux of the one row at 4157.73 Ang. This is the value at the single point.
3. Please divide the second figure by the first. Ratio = 1.01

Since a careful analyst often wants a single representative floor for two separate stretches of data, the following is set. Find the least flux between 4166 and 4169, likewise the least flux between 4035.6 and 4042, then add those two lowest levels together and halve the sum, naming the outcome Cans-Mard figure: 3.28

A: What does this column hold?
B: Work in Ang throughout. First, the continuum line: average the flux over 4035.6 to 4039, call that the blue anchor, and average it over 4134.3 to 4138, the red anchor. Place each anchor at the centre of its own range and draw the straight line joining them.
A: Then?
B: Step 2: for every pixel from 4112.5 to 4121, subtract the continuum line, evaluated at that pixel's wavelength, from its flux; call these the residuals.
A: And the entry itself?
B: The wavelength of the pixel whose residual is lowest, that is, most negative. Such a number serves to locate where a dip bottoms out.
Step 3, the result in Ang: 4113.93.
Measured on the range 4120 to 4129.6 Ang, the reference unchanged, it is 4129.11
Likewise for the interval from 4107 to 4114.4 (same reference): 4107.30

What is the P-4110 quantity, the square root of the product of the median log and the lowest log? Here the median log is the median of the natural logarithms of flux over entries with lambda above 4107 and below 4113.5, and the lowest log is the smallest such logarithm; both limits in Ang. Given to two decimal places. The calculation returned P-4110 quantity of 1.16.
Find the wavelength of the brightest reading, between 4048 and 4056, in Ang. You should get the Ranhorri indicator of 4050.95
